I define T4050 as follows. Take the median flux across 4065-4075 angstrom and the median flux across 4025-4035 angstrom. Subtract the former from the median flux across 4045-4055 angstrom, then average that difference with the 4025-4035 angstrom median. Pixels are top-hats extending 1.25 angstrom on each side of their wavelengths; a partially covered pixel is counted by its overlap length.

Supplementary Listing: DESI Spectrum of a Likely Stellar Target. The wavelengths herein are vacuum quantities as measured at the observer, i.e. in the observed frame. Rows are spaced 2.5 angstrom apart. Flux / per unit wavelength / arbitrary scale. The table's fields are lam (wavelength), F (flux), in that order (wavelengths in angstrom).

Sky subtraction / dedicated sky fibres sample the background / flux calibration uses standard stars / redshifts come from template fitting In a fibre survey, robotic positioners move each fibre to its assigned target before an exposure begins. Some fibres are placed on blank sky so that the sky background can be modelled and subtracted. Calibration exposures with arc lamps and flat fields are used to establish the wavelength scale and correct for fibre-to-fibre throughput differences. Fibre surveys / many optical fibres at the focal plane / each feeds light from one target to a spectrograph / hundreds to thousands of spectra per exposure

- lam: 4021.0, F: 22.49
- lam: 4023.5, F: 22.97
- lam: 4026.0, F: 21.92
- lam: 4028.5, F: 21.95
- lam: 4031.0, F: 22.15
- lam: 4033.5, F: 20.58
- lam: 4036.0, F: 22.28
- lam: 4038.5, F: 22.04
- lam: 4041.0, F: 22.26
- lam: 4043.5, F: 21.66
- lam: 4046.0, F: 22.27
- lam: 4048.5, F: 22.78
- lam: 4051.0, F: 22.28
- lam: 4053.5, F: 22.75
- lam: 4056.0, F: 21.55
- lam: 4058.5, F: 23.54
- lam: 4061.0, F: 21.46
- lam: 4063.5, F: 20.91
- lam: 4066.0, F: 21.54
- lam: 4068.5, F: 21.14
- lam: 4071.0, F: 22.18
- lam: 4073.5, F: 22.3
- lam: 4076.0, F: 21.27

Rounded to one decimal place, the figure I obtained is 11.3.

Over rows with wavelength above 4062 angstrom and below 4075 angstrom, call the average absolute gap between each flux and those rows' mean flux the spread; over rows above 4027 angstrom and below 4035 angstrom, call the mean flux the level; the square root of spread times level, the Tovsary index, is 3.3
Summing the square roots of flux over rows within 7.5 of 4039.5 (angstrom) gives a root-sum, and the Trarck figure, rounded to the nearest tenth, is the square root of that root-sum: 5.3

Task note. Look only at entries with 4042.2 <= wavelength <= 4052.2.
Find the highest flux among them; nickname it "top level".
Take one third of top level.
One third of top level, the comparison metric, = 7.59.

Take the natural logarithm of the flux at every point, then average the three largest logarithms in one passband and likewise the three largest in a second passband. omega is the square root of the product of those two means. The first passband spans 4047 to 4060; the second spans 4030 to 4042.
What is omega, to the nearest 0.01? 3.12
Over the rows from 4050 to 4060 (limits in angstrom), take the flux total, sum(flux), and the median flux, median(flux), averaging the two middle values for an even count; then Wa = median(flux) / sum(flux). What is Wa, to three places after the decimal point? 0.250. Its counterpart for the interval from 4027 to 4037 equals 0.254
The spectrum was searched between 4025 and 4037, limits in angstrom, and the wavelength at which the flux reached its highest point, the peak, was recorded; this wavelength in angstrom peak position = 4036.0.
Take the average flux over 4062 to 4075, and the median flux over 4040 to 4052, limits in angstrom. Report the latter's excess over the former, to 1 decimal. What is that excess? 0.7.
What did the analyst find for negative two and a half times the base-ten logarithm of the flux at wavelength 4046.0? -3.37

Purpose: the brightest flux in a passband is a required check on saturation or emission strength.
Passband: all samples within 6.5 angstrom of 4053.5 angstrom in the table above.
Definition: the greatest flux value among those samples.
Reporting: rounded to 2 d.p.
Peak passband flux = 23.54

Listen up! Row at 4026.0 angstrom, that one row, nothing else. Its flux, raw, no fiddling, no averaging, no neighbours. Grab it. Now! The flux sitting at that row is 21.92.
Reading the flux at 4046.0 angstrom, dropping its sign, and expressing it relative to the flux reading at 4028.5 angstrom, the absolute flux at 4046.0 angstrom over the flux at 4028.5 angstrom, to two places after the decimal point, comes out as 1.01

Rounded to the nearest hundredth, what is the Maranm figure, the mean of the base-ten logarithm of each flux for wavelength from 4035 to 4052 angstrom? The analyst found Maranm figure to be 1.35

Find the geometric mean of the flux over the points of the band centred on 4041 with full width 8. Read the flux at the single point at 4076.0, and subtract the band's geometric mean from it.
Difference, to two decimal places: -0.72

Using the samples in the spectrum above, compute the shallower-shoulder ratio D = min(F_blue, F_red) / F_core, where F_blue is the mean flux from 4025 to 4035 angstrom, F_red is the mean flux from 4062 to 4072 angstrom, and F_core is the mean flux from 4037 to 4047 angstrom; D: 0.97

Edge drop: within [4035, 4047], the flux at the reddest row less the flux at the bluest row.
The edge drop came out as 0.0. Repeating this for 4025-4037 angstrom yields 0.4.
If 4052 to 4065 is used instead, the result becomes -1.8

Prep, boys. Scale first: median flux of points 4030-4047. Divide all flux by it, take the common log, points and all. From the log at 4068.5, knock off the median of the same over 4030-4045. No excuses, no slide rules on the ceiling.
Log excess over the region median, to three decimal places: -0.019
